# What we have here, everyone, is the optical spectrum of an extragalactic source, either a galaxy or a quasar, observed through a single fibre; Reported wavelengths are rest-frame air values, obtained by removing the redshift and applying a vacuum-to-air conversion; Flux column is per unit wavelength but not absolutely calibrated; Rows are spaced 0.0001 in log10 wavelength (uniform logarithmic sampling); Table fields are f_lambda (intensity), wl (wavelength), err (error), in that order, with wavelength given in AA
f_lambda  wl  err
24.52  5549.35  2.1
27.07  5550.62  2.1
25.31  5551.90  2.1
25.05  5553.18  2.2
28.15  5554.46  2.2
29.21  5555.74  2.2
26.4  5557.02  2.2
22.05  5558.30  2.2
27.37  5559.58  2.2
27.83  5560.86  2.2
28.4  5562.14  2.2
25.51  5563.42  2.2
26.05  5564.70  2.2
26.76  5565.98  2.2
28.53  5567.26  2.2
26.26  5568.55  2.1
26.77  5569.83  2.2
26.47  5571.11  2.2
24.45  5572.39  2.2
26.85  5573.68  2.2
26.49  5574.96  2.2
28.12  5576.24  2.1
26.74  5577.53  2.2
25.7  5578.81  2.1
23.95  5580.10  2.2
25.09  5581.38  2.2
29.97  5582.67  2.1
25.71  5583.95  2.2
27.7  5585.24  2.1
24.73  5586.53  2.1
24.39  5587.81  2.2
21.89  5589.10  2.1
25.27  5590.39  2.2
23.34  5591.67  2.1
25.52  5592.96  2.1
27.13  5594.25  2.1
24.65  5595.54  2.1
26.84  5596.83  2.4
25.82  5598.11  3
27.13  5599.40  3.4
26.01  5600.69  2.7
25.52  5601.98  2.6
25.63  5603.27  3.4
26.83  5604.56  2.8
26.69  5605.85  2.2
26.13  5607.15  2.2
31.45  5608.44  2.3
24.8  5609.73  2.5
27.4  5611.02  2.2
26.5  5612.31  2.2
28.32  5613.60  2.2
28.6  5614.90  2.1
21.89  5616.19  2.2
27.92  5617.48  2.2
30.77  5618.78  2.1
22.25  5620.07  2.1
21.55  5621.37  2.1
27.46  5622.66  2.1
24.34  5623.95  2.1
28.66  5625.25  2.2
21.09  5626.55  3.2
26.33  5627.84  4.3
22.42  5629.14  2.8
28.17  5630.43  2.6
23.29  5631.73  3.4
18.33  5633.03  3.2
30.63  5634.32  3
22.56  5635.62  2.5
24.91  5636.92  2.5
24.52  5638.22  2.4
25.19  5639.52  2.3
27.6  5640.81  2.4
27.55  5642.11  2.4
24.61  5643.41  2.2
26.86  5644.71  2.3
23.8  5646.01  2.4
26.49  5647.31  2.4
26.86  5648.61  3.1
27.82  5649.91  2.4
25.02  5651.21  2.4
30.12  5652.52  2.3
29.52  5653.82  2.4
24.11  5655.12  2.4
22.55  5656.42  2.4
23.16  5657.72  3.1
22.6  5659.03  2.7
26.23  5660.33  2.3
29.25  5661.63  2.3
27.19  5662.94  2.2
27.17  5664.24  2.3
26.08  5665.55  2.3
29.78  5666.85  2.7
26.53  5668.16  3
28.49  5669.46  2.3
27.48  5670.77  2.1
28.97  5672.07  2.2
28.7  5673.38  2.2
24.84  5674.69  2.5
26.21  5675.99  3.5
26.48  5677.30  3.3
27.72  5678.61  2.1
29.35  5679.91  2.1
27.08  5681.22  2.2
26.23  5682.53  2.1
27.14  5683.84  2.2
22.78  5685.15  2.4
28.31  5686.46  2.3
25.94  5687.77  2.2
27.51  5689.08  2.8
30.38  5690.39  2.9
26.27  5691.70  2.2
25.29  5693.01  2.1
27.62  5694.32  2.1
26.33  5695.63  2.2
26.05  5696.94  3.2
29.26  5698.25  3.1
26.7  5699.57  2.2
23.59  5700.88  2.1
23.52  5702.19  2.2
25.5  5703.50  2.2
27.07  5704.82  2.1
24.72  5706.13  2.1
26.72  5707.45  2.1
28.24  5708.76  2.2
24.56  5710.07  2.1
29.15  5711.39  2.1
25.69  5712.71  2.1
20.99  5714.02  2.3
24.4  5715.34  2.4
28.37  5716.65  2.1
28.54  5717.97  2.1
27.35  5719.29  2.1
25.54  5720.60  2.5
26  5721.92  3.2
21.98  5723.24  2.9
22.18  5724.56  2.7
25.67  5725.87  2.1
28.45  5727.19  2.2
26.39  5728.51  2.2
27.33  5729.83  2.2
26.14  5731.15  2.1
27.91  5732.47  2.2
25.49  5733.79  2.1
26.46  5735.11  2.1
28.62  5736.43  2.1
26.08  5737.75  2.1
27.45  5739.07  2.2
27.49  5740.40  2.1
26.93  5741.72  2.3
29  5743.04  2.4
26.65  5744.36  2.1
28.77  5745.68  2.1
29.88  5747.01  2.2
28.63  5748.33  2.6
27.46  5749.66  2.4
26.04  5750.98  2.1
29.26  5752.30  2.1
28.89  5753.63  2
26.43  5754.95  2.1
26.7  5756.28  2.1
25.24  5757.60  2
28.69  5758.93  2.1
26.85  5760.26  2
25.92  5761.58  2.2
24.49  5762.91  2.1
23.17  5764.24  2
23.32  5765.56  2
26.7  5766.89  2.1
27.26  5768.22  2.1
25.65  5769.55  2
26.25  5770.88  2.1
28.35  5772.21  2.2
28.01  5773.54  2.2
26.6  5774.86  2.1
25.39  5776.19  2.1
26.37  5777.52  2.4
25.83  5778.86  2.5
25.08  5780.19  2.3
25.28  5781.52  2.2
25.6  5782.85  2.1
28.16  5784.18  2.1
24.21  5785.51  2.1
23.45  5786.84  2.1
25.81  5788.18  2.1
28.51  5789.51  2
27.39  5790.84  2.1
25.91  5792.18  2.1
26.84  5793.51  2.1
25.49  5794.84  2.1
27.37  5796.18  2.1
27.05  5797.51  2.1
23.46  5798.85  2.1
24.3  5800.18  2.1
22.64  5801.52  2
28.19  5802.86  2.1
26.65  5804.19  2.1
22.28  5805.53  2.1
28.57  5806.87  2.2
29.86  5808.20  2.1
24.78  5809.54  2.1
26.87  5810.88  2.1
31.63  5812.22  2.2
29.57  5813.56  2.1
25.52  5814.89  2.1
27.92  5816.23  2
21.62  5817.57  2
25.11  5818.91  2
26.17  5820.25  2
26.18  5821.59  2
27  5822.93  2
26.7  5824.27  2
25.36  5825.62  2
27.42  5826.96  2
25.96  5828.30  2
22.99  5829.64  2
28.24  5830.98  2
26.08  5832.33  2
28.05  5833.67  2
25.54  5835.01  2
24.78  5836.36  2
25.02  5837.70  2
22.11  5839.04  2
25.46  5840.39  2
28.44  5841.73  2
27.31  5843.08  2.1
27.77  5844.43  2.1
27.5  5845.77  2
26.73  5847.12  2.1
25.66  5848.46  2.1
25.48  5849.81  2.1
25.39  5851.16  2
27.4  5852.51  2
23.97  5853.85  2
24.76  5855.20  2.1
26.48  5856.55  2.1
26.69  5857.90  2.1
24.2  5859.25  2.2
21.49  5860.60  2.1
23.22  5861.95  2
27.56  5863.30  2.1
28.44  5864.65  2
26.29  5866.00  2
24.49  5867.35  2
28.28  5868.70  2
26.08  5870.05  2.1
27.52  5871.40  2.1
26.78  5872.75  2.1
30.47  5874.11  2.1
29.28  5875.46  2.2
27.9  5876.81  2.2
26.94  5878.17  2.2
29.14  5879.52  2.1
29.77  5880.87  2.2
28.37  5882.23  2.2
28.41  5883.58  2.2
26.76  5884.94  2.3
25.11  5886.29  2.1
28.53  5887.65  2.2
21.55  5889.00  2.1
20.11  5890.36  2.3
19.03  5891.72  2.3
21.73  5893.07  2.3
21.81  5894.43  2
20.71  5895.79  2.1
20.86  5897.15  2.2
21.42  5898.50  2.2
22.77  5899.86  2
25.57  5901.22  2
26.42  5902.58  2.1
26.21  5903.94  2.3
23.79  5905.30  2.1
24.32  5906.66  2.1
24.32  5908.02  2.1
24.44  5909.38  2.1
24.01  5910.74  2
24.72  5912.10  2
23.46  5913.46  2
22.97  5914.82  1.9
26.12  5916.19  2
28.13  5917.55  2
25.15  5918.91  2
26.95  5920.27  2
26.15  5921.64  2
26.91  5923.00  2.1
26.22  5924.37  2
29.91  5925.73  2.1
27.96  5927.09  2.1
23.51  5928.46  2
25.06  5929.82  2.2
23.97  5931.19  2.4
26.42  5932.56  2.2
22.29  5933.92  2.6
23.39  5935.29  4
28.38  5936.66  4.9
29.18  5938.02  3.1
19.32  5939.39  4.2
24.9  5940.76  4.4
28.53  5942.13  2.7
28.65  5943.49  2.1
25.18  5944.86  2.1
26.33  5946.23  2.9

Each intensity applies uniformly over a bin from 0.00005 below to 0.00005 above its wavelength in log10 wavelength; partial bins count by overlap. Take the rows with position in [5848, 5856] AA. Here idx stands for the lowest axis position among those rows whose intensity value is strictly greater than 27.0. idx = 5852.51 AA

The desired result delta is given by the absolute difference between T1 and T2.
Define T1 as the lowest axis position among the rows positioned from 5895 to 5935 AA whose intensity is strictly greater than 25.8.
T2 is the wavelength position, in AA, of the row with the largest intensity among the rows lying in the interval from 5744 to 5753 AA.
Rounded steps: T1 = 5902.58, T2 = 5747.01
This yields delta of 155.6 AA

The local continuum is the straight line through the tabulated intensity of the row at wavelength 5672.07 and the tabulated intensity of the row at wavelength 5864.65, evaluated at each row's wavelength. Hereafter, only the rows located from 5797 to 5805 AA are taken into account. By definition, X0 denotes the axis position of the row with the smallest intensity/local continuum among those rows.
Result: 5801.52 AA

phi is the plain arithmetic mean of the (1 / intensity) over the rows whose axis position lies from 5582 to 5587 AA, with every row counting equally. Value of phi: 0.0372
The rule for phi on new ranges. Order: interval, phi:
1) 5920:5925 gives 0.0377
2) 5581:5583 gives 0.0366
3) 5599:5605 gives 0.0382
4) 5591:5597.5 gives 0.0393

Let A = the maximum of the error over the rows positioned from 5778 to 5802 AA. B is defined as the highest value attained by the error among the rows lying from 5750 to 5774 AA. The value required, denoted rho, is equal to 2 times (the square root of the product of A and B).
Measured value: 4.7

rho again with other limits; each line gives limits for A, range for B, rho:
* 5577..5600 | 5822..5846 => 5.3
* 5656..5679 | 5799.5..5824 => 5.5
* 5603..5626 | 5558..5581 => 5.5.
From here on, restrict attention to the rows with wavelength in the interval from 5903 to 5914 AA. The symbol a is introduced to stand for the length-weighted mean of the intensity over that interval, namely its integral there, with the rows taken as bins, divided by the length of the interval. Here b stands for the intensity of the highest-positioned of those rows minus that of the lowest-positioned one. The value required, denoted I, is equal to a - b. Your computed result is 27.2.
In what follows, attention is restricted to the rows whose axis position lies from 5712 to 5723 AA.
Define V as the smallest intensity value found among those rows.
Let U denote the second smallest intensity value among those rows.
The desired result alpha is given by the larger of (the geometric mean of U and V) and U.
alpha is 24.4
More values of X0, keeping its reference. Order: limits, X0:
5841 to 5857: 5853.85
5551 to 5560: 5558.30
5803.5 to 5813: 5805.53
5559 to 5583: 5580.10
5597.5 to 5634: 5633.03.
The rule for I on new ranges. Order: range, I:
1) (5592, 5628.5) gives 25.3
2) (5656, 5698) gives 23.3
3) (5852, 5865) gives 24.3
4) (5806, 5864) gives 27.1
